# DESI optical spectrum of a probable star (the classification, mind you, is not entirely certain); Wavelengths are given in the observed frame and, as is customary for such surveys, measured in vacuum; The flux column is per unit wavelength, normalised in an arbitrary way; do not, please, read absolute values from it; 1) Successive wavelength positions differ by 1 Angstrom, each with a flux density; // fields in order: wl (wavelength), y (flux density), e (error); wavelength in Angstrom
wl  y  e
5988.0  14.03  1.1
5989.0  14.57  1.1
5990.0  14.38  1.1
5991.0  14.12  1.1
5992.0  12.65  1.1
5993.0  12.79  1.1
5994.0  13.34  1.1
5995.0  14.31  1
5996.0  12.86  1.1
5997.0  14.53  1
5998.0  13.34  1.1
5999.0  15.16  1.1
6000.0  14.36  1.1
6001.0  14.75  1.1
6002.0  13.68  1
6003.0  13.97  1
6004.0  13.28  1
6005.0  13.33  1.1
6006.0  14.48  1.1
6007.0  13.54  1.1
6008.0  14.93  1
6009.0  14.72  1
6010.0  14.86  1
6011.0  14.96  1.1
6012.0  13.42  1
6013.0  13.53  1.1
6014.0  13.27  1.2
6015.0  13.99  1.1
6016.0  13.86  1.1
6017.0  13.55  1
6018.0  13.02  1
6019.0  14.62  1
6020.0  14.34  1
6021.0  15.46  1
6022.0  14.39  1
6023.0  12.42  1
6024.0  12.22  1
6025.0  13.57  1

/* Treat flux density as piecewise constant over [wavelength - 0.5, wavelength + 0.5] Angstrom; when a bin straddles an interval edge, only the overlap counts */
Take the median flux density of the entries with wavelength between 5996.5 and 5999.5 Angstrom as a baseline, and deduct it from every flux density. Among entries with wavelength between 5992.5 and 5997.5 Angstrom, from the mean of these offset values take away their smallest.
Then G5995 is 0.78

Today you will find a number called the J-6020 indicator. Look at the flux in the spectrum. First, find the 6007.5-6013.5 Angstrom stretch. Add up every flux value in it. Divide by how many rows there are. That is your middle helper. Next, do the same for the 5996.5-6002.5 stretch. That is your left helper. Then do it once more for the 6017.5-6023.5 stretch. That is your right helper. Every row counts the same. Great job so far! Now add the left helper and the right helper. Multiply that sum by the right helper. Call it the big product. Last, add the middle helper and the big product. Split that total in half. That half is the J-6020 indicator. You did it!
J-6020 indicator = 206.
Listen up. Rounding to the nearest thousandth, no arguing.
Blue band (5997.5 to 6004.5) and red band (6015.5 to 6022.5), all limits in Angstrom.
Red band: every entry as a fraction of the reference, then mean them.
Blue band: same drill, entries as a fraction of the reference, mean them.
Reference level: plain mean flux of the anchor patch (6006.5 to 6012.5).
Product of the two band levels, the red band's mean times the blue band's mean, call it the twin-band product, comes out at 0.962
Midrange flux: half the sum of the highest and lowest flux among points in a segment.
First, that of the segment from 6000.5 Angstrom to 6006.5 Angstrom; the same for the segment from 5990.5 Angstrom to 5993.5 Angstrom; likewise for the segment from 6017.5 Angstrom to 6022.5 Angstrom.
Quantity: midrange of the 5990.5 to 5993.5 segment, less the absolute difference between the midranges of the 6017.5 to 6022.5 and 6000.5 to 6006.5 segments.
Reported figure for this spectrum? 13.16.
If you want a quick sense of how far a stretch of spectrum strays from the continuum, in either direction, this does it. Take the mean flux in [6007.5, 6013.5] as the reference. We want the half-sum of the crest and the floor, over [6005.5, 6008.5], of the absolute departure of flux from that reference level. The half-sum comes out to 0.47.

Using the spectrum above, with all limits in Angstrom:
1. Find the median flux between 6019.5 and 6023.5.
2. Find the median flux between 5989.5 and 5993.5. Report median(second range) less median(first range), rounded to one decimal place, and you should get -0.9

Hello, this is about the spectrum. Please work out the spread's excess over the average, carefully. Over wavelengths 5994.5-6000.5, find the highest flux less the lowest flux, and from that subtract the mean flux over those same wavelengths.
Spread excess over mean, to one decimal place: -11.8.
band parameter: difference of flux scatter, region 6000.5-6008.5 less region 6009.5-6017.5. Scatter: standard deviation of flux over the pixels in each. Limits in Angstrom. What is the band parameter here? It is 0.00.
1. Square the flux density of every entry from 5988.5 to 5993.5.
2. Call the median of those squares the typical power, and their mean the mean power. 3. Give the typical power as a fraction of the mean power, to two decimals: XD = 1.06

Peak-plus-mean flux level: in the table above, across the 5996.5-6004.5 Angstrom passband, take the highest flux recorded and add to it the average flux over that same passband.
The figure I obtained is 29.3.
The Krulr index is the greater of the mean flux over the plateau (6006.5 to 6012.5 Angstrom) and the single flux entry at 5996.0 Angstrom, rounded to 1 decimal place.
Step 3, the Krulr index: 14.4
